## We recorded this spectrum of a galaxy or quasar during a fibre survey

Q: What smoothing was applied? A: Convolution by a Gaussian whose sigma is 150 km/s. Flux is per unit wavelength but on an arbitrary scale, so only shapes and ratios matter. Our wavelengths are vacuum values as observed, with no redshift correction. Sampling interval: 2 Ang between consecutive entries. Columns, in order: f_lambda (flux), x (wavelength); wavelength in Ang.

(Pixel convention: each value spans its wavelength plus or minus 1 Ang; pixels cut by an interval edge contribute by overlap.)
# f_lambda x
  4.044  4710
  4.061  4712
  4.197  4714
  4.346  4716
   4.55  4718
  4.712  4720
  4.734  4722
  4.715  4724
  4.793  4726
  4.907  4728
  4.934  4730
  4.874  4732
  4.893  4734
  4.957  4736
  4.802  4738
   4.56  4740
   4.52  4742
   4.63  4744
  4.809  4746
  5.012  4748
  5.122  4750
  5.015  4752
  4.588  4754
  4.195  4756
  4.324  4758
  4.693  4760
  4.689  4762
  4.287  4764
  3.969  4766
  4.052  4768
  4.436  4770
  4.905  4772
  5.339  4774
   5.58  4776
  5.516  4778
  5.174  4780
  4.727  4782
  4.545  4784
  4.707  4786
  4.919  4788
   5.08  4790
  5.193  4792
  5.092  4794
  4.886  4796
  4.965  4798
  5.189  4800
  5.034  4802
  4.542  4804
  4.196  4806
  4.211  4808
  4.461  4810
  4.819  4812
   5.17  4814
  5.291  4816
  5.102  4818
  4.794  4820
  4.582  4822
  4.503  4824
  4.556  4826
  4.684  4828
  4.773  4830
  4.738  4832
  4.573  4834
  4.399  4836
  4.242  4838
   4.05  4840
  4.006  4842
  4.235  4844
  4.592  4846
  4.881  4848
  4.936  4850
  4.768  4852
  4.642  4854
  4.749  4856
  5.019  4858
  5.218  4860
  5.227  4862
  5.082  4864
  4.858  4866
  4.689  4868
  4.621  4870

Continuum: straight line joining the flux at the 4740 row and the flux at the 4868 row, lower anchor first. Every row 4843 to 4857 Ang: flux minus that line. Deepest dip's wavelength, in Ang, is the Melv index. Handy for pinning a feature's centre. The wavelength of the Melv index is 4844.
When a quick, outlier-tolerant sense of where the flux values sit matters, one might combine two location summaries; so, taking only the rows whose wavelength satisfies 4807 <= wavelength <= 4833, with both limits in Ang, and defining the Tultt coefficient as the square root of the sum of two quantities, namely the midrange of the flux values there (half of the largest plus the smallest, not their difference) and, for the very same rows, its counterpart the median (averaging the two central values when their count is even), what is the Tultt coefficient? 3.080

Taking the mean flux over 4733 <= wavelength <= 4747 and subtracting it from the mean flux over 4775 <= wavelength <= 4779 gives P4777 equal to 0.8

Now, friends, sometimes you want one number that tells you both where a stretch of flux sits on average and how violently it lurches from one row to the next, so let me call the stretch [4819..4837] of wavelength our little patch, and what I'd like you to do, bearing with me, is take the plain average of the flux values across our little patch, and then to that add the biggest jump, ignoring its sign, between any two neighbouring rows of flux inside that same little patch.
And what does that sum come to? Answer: 4.83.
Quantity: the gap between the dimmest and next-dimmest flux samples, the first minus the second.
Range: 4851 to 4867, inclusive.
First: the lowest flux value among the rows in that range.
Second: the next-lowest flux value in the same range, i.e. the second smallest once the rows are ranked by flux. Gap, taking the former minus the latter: -0.11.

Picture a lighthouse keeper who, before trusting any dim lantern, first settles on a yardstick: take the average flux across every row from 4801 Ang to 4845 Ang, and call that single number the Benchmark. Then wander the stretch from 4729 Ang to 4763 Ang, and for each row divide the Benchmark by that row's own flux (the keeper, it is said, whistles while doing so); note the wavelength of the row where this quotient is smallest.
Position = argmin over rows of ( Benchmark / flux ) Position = 4750 Ang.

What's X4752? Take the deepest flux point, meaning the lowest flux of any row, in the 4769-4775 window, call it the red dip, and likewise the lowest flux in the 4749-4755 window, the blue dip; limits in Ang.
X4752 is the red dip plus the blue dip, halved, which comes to 4.51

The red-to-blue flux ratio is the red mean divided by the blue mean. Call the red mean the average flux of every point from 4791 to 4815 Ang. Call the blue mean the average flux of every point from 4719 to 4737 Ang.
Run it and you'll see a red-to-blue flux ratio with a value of 1.00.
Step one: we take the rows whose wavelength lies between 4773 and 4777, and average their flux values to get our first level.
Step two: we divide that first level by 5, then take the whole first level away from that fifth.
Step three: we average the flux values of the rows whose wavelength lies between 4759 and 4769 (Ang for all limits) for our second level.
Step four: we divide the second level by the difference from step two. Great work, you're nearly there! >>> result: -0.99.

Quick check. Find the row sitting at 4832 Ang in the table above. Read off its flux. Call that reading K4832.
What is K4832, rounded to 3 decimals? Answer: 4.738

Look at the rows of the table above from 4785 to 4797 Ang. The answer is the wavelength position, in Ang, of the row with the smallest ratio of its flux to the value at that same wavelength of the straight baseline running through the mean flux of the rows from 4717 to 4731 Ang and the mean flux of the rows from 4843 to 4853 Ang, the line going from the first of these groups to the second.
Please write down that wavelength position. 4786 Ang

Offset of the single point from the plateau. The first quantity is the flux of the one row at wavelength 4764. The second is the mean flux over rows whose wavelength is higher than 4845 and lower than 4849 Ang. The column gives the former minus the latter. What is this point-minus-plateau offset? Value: -0.45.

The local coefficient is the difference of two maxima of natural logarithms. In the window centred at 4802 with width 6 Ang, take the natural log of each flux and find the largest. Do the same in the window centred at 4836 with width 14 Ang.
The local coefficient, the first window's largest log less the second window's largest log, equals 0.084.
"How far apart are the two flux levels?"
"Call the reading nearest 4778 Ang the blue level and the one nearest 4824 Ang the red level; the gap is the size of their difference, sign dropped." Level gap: 1.01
